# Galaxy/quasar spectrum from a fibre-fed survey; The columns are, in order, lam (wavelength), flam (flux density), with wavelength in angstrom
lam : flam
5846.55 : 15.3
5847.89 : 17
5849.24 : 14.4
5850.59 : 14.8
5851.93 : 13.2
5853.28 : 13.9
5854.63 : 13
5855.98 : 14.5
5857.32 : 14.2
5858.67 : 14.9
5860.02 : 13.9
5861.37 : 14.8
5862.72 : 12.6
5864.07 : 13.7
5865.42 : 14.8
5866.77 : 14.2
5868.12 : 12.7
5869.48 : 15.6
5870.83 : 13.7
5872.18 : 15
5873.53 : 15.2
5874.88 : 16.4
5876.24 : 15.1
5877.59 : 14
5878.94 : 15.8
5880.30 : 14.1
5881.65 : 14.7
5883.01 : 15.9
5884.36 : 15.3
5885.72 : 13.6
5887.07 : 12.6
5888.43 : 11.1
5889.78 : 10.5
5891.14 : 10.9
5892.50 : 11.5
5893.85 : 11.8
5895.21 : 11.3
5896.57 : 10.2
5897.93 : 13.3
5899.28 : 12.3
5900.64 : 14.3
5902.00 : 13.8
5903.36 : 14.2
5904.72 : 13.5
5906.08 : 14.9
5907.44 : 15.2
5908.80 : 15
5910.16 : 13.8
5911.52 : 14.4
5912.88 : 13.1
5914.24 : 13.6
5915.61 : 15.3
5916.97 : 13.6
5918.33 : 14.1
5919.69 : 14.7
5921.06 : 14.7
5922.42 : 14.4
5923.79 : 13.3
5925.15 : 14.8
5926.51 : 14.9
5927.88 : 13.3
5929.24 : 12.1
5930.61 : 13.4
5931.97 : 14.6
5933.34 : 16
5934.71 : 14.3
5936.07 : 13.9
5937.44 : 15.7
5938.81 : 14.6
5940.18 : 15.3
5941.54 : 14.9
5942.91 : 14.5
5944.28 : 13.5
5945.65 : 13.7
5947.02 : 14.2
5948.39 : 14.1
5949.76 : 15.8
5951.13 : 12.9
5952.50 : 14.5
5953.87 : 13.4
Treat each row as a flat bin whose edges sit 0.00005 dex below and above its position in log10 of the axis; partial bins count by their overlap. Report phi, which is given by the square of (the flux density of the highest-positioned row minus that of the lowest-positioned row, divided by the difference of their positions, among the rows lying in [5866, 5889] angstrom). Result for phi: 0.020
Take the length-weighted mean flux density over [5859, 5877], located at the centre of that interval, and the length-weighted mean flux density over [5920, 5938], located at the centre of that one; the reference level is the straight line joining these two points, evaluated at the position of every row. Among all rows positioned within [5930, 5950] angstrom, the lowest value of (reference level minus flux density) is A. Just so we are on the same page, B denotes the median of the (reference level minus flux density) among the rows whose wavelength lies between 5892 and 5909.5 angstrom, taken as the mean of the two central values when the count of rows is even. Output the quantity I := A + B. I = -0.9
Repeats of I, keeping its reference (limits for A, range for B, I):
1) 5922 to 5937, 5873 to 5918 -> -1.2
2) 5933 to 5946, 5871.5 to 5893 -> -1.8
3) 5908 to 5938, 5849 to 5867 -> -1.5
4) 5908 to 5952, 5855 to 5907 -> -1.4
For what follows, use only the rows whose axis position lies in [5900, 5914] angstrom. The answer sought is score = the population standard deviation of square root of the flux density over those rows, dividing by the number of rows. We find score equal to 0.09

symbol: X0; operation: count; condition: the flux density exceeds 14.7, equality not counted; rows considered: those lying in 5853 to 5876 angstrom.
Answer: 7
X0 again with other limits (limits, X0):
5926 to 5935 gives 2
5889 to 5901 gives 0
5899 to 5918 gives 4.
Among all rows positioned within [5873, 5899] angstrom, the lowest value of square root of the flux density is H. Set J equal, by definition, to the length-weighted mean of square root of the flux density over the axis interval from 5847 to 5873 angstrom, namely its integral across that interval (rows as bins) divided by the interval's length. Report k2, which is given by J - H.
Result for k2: 0.6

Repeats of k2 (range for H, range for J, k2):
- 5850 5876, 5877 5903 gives 0.0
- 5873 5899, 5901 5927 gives 0.6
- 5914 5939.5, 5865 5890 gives 0.3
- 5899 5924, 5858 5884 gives 0.3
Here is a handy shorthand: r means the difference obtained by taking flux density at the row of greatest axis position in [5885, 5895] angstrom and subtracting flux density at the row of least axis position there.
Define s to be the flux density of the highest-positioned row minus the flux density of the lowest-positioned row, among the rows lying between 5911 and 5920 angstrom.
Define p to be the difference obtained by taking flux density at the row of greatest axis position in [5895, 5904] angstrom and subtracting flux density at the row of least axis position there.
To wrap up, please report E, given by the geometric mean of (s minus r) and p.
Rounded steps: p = 2.9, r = -1.8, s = 0.3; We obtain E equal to 2.5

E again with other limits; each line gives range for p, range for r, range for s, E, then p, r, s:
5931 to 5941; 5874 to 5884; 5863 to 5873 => 1.1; 0.7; -0.5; 1.3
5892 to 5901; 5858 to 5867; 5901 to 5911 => 1.4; 2.8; -0.7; 0.0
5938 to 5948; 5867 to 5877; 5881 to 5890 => 1.6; -0.4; 2.4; -4.2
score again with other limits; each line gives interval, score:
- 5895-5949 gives 0.15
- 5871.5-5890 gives 0.23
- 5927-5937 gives 0.15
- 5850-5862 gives 0.09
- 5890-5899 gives 0.14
